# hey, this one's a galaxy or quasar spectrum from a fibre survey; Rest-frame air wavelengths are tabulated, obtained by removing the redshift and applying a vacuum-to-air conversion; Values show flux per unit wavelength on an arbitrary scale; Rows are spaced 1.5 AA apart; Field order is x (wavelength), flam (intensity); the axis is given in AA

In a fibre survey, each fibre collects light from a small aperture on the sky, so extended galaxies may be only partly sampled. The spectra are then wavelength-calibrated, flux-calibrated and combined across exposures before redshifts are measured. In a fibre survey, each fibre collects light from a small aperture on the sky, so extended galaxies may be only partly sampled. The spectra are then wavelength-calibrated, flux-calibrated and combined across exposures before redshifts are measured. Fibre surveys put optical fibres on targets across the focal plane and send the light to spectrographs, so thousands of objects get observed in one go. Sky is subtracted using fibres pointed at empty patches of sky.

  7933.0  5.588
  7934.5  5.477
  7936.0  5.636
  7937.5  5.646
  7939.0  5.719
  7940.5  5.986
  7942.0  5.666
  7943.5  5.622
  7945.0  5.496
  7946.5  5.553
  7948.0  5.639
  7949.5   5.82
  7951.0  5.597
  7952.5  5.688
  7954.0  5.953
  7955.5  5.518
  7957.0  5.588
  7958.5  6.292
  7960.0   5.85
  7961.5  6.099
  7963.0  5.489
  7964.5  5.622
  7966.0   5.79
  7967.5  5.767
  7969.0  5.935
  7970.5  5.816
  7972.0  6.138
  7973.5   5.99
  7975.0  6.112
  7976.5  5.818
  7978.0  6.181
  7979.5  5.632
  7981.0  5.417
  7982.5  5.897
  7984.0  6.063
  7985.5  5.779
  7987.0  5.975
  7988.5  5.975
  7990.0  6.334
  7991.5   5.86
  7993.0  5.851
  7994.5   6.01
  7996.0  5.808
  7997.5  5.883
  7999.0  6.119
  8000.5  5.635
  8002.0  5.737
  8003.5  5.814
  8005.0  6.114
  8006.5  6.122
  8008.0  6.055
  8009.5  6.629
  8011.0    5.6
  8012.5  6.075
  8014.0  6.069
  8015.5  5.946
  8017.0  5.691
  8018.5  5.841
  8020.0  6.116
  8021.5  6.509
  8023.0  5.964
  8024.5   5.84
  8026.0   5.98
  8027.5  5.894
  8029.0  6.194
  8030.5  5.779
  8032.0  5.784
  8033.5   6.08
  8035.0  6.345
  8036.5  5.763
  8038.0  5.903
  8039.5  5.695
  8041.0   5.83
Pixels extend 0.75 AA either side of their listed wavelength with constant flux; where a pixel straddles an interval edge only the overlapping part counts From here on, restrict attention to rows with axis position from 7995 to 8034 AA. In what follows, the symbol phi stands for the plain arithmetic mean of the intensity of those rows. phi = 5.97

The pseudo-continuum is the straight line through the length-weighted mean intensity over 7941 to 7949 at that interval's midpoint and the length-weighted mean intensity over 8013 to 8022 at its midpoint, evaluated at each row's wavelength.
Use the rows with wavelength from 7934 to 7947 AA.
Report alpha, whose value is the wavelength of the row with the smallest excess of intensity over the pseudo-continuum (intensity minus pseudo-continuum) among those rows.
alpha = 7945.0 AA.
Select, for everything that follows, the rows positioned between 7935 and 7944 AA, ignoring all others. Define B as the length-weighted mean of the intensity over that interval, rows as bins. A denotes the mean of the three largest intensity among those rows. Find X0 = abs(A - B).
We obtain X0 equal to 0.08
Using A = 5.79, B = 5.71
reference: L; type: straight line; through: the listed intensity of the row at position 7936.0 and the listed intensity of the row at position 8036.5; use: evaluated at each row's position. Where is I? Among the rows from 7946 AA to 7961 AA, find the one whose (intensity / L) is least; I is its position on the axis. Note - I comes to 7955.5 AA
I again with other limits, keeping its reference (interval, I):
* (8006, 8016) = 8011.0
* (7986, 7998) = 7996.0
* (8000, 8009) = 8000.5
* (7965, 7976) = 7967.5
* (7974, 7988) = 7981.0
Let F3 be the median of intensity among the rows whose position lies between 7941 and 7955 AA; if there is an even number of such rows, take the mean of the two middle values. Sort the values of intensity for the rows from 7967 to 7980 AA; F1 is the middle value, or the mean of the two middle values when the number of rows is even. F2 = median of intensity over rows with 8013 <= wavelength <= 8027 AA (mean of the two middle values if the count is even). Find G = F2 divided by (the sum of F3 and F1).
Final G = 0.515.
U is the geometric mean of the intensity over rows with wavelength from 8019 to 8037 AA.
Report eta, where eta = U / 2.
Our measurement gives 3.008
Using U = 6.02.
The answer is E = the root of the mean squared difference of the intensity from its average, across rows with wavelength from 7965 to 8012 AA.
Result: 0.23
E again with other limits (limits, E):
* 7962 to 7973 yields 0.19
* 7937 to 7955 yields 0.14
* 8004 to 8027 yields 0.26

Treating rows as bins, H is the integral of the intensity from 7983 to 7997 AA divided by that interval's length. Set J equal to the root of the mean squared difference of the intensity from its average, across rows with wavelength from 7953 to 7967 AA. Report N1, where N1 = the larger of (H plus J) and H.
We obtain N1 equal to 6.22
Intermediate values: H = 5.96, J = 0.26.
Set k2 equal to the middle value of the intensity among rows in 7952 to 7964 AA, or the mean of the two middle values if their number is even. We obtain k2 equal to 5.77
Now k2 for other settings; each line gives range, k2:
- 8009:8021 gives 6.01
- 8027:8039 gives 5.90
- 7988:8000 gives 5.93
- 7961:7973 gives 5.80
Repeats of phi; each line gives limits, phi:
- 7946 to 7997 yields 5.85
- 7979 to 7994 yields 5.88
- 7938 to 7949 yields 5.67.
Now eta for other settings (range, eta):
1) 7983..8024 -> 2.990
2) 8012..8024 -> 3.011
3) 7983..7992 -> 2.998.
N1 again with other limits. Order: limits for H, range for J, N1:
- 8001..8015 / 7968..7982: 6.25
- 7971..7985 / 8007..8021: 6.19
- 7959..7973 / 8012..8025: 6.06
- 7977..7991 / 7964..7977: 6.07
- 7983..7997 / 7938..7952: 6.10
